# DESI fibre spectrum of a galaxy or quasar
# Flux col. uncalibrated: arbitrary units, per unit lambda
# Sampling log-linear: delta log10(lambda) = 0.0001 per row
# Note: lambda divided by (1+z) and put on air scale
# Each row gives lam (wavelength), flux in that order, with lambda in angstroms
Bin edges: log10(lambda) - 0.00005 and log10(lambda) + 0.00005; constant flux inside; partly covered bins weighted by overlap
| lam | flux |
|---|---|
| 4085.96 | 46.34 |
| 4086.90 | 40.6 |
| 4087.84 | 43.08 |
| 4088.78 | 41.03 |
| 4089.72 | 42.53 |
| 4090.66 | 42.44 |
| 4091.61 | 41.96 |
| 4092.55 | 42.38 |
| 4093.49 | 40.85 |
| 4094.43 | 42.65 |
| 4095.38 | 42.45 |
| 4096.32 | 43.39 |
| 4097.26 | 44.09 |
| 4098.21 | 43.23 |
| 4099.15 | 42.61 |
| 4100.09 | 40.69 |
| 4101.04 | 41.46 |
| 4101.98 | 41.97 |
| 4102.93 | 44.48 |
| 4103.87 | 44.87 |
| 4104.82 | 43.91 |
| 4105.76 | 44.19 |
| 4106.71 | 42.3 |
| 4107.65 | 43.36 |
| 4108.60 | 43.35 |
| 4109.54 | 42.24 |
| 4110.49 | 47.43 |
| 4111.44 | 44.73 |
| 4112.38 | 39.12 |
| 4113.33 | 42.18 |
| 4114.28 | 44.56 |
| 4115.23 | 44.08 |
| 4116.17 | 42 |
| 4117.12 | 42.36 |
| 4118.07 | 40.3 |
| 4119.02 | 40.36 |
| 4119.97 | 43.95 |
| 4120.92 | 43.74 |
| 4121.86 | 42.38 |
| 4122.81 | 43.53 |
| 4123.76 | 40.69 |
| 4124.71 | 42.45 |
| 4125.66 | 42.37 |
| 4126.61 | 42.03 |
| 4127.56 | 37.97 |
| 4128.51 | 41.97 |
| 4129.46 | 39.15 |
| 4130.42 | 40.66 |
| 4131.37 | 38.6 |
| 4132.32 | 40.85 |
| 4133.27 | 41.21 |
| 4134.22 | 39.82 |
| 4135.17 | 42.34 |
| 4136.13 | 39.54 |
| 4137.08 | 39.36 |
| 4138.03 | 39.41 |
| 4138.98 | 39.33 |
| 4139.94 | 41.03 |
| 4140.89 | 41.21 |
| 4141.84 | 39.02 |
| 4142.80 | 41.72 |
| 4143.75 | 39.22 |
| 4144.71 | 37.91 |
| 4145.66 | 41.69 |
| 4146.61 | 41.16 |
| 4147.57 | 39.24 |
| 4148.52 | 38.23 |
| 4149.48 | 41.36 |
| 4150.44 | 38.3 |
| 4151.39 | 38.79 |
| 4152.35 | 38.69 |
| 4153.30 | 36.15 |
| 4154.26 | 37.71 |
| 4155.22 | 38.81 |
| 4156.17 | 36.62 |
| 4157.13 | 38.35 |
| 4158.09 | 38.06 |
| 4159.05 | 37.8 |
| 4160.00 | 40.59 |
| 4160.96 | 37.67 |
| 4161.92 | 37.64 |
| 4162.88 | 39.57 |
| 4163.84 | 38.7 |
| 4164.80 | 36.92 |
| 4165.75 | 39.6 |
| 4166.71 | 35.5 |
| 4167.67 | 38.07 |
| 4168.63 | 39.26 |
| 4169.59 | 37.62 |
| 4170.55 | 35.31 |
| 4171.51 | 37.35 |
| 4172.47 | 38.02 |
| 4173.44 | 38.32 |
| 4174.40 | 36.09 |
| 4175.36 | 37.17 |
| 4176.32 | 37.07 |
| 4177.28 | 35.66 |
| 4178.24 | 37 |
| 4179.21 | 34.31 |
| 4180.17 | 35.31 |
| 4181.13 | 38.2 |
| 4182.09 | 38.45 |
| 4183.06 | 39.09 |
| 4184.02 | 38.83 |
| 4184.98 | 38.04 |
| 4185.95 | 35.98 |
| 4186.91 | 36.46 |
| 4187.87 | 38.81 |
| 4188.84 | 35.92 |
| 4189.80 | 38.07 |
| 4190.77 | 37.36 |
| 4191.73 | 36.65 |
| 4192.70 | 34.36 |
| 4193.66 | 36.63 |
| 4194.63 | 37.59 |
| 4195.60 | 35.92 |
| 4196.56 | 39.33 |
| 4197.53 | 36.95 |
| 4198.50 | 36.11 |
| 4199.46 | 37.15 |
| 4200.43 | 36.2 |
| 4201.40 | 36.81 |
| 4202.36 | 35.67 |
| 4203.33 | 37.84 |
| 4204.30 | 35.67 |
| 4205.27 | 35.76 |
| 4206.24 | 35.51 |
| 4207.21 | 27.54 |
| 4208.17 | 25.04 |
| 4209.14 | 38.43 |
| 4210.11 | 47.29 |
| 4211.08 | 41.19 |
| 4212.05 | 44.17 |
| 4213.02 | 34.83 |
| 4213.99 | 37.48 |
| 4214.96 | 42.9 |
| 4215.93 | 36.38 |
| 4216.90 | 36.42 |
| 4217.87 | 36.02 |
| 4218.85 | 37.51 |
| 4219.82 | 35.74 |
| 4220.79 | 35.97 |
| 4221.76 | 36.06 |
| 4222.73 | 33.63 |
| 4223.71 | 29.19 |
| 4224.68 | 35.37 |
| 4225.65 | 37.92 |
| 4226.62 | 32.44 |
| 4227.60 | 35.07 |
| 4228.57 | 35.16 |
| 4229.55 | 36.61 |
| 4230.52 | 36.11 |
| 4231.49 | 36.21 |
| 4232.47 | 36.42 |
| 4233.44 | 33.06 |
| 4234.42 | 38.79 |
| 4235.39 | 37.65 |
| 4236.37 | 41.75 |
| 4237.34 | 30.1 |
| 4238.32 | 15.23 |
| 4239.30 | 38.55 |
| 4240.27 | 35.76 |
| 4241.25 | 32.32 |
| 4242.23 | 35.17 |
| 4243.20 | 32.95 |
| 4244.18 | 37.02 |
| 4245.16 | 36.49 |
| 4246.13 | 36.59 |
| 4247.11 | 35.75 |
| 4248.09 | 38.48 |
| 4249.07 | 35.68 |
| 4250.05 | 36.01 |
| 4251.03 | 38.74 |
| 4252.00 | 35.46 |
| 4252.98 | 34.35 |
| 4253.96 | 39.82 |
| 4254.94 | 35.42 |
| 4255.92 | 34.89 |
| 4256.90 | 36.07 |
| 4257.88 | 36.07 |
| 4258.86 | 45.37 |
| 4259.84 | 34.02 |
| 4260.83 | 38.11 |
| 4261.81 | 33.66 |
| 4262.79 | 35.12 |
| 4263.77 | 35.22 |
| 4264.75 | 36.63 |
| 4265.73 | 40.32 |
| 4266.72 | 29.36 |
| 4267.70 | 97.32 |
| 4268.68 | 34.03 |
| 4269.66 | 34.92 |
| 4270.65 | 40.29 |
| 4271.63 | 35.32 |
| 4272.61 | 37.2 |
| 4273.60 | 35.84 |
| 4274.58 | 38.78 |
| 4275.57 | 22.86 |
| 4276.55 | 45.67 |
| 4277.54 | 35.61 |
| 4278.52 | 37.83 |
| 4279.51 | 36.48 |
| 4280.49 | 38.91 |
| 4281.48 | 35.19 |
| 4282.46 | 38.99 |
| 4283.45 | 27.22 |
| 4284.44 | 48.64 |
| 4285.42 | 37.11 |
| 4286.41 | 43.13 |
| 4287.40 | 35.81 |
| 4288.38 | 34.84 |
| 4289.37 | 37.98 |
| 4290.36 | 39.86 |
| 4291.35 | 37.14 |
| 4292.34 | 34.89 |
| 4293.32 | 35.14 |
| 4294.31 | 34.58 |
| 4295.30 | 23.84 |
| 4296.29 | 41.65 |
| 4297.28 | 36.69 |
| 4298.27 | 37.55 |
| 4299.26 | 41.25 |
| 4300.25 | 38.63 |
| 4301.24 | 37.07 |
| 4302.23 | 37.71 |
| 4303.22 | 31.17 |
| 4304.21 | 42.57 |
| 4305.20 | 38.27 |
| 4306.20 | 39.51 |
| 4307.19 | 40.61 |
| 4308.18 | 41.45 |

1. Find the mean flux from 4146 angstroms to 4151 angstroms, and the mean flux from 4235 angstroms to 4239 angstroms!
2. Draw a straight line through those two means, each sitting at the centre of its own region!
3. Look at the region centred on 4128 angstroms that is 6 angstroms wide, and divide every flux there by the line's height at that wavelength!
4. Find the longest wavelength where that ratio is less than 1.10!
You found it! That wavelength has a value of 4130.42 angstroms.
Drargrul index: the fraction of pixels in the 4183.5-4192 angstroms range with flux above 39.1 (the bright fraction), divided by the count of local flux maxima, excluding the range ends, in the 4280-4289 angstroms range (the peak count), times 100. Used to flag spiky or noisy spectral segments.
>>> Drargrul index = 0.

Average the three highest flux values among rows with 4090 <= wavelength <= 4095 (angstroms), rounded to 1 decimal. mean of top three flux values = 42.5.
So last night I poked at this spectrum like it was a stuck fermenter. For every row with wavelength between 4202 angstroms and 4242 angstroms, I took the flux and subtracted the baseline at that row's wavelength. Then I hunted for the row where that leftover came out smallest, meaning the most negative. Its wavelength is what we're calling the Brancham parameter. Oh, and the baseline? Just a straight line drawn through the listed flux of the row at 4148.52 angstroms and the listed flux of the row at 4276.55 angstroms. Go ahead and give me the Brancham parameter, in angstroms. 4238.32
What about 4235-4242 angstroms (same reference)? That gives 4238.32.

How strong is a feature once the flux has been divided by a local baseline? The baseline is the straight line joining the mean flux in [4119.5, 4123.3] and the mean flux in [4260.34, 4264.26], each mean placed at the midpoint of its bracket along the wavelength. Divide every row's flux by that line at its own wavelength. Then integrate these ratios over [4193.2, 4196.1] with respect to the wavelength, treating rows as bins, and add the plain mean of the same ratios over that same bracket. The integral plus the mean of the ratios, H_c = 3.64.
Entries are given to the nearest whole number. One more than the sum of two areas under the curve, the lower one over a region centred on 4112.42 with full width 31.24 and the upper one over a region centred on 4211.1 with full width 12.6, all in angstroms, 1803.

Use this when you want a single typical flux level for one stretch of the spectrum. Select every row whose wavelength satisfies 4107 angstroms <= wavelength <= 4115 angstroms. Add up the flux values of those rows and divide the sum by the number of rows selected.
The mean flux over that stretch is 43.4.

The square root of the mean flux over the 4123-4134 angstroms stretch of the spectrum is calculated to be 6.38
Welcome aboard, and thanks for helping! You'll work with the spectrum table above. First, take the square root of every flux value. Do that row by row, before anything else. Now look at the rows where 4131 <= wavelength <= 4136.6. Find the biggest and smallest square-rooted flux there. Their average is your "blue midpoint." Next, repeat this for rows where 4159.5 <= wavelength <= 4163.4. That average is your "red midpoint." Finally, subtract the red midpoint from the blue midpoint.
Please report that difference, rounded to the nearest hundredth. 0.11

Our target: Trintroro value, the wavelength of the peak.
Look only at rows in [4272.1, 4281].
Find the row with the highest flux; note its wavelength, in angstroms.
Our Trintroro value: 4276.55 angstroms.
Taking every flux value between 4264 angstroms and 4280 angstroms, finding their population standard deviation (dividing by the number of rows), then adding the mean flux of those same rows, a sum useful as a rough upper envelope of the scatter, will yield 55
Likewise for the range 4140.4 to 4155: 41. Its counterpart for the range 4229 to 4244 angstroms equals 40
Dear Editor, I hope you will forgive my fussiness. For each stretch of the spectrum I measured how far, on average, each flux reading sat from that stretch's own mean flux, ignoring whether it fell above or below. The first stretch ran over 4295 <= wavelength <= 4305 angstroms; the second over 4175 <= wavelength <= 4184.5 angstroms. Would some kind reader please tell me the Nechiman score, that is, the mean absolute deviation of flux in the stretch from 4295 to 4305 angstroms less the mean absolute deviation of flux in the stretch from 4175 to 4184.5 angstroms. 2.5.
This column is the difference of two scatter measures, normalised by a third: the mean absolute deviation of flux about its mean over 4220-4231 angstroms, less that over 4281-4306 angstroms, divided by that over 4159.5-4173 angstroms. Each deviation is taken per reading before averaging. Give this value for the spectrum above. -1.4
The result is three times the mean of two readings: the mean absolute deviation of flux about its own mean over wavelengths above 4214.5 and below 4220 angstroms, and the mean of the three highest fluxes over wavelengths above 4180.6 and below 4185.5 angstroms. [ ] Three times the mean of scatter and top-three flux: 61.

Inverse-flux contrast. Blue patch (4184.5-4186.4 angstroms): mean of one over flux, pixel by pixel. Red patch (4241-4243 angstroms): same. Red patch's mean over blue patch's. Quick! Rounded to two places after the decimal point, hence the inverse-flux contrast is 1.10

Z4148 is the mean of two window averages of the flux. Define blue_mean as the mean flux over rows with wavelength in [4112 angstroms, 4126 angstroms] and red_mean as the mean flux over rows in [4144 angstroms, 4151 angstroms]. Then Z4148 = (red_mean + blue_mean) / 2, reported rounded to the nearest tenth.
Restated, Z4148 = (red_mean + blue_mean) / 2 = 41.0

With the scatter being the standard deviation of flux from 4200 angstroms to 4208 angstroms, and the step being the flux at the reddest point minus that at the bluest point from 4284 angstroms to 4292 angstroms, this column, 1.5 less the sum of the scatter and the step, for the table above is 10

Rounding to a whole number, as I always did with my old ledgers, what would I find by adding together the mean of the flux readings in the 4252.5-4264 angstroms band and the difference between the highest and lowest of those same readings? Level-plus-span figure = 48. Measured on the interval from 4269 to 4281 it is 59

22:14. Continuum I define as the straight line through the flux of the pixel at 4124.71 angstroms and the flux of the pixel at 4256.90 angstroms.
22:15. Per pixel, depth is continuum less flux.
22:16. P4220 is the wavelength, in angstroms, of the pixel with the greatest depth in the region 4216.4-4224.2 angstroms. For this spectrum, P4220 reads 4223.71 angstroms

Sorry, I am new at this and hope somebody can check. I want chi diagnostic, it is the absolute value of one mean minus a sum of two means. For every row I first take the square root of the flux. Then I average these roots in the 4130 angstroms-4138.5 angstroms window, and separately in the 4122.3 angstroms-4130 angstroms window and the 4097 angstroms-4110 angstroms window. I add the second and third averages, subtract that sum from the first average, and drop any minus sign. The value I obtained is 6.6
